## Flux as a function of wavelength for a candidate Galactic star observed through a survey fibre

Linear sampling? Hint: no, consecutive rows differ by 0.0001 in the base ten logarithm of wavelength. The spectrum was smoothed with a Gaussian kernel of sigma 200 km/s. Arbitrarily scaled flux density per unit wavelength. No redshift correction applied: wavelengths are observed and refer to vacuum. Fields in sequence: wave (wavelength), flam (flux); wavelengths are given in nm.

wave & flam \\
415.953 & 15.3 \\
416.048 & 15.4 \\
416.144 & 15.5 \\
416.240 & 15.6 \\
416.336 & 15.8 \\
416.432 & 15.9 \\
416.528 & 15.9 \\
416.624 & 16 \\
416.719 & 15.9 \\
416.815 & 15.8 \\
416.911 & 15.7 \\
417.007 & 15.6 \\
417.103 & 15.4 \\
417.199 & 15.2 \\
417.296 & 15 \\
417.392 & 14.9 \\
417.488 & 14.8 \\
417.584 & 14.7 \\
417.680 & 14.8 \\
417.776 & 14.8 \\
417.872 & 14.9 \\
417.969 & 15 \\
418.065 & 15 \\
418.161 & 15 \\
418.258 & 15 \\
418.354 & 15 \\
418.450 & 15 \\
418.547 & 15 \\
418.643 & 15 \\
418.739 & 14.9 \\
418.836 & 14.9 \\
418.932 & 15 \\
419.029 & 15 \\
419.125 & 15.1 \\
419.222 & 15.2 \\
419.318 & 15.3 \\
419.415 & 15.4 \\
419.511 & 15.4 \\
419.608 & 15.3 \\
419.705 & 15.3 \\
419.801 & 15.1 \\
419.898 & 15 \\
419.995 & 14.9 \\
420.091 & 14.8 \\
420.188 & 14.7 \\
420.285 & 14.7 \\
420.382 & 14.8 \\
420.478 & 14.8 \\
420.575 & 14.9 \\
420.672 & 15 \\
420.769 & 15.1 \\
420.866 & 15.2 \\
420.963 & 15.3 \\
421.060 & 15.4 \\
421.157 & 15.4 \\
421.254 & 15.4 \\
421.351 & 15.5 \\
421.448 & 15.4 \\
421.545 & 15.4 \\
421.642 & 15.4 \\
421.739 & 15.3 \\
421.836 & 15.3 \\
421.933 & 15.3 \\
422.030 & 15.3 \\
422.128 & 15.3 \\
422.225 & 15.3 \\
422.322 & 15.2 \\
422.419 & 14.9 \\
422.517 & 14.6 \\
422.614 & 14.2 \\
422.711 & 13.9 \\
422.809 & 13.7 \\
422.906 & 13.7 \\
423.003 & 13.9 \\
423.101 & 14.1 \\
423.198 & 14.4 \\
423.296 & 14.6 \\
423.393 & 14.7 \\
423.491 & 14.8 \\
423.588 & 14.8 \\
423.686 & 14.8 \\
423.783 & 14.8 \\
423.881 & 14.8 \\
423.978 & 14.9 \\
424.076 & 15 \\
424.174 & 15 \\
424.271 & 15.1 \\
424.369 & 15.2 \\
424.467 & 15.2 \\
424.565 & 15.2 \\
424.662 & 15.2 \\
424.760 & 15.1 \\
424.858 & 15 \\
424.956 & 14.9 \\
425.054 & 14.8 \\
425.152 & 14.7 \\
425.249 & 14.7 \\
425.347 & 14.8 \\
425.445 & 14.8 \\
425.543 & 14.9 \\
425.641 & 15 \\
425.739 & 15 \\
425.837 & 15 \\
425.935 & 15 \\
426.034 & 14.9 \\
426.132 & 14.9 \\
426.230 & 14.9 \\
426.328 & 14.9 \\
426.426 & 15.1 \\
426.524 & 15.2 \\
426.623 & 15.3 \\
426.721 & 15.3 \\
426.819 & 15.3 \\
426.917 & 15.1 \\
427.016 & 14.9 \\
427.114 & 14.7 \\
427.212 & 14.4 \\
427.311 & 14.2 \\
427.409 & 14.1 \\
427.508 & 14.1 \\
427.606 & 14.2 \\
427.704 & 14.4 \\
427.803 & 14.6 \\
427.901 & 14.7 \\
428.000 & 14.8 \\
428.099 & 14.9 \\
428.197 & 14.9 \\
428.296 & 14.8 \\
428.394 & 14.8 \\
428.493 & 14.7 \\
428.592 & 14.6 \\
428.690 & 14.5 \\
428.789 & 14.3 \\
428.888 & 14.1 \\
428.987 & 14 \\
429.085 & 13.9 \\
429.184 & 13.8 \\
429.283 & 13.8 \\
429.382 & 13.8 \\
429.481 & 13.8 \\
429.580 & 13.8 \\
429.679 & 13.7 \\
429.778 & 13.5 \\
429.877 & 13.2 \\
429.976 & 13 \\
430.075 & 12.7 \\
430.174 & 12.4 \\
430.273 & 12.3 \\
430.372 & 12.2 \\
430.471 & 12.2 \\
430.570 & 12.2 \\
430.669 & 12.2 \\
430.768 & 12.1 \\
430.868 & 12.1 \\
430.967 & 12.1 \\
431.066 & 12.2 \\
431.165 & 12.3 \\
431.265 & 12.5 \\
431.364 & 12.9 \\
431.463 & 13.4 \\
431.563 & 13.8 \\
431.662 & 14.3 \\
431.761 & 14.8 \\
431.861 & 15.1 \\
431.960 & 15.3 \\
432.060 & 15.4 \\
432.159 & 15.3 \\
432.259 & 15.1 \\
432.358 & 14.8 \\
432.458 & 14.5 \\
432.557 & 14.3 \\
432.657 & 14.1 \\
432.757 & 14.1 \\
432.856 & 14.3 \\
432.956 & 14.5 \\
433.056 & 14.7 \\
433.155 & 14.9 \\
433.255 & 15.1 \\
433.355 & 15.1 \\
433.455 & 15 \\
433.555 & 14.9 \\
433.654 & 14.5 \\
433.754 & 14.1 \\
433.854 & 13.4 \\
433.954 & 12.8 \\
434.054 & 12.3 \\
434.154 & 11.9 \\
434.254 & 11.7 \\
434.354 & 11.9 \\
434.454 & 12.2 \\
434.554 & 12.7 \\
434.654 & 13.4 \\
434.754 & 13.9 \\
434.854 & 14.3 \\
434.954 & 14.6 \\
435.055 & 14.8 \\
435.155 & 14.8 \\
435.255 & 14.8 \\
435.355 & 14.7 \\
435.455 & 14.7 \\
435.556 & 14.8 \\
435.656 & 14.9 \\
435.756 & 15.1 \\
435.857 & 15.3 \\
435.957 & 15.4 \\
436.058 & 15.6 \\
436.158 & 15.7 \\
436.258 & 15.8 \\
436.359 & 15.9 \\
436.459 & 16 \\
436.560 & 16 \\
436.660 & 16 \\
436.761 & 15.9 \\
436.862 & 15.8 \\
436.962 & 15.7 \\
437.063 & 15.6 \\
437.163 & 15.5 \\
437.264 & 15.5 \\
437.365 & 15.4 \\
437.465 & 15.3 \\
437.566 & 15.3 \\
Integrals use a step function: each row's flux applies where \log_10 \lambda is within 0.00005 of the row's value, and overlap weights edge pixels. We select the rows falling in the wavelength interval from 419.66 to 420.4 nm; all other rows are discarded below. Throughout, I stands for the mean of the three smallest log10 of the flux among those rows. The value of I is 1.17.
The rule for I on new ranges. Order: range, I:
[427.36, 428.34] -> 1.15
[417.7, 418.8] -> 1.17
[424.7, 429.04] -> 1.15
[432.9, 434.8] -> 1.07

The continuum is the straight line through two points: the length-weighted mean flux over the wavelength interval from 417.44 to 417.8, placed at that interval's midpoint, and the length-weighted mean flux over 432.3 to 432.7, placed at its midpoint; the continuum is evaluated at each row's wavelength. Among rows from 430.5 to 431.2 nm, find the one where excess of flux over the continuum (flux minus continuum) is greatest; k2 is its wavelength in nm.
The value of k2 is 431.165 nm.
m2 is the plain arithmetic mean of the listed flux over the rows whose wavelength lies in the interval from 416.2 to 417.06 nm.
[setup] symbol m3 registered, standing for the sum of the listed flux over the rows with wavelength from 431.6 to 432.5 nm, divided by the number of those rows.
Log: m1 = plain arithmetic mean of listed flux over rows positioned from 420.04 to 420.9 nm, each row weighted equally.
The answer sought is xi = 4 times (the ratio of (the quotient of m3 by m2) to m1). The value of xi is 0.254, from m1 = 14.9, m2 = 15.8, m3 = 15.0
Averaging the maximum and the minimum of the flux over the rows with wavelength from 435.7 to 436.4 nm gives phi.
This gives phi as 15.5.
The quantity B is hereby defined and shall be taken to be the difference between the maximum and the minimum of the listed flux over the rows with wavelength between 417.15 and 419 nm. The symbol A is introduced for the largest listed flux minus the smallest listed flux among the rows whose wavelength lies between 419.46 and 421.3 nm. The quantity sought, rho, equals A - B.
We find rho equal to 0.2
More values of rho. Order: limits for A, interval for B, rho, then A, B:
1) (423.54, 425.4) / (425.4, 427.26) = -0.4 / 0.5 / 0.9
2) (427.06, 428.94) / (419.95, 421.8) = 0.0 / 0.8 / 0.8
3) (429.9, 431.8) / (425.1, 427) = 2.1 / 2.7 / 0.6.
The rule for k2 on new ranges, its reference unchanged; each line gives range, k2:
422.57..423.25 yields 423.198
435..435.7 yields 435.656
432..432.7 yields 432.060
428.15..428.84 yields 428.197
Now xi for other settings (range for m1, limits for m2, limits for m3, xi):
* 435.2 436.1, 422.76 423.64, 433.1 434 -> 0.268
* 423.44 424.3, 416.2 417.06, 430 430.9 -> 0.209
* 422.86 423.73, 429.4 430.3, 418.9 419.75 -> 0.321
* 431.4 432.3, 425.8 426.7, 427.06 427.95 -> 0.260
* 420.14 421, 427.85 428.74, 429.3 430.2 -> 0.242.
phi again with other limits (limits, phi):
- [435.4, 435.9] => 15.0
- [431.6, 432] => 14.8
